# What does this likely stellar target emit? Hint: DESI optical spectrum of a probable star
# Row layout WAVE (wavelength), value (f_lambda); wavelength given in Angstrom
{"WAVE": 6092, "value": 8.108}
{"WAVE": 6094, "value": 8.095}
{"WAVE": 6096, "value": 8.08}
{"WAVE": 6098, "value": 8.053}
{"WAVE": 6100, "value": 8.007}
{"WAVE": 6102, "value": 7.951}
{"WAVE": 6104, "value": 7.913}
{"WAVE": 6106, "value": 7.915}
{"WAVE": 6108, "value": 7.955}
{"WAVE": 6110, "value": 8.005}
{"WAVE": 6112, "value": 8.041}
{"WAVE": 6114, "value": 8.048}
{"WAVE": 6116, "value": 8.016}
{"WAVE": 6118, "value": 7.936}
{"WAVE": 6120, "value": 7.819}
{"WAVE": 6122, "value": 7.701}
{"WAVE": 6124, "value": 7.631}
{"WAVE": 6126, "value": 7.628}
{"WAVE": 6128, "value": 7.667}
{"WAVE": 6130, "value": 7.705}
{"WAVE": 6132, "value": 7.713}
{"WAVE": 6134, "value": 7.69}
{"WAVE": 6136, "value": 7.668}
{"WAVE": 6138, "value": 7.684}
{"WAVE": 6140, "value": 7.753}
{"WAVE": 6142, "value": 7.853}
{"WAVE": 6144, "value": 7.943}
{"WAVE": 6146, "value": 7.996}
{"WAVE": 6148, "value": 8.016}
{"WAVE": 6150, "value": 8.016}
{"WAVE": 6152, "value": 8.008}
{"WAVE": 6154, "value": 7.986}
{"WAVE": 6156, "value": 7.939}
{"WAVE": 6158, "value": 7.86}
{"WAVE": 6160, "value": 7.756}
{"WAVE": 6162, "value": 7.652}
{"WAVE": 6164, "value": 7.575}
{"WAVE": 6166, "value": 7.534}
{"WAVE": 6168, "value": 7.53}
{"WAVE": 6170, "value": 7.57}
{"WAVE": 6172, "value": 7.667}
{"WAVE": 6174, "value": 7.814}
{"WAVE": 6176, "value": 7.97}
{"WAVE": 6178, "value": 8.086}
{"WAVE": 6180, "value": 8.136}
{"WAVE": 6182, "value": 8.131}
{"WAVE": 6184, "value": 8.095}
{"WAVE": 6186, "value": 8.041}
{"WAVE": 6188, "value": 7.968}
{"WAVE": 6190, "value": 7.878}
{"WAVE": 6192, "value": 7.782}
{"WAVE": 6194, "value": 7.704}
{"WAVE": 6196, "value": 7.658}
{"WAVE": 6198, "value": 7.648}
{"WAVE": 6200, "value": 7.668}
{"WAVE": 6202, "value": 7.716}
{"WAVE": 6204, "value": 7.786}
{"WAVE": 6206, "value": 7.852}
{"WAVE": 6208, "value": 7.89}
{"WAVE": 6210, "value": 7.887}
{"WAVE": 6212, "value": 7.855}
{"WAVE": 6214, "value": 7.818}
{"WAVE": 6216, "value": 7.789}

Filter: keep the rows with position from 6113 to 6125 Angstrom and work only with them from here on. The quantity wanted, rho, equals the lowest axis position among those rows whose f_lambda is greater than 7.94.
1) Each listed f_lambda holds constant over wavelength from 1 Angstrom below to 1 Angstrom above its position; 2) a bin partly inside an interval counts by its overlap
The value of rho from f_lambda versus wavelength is 6114 Angstrom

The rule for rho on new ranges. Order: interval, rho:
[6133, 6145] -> 6144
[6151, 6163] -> 6152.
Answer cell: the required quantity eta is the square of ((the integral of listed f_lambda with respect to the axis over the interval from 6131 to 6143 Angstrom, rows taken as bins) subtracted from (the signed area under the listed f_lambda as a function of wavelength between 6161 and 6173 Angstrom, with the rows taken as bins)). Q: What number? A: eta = 3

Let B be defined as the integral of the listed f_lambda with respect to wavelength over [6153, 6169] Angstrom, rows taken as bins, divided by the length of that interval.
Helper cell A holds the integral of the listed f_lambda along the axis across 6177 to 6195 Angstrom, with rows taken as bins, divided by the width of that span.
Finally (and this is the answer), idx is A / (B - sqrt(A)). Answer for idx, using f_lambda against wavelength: 1.627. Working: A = 7.98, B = 7.73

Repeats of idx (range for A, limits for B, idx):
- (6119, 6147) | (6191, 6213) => 1.554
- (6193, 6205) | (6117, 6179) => 1.536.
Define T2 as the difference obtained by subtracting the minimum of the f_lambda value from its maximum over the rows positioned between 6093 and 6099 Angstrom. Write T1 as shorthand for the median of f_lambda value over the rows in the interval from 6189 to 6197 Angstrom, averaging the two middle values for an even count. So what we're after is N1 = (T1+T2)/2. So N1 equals 3.89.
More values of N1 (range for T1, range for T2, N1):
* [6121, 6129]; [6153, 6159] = 3.89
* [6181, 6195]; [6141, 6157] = 4.07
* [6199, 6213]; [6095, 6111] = 4.01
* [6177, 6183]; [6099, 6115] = 4.13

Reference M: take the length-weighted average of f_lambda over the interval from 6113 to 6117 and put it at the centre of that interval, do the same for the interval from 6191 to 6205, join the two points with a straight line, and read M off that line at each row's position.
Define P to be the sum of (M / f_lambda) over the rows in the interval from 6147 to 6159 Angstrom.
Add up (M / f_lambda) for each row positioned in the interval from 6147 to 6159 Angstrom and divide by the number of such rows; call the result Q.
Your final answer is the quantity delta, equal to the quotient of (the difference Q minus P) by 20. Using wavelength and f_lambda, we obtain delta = -0.247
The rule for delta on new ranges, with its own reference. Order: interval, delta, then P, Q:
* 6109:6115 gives -0.100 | 3.0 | 1.00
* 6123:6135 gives -0.260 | 6.2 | 1.04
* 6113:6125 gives -0.255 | 6.1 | 1.02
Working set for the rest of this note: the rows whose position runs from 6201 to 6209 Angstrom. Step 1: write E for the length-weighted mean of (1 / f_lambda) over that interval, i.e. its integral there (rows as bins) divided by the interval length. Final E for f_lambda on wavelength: 0.128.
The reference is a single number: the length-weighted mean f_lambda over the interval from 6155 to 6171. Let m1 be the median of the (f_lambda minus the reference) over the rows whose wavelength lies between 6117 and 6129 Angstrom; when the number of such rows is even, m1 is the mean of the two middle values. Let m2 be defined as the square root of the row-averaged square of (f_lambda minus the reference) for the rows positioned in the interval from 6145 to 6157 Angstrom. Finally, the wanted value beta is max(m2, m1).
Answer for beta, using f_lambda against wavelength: 0.32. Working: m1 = 0.01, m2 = 0.32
